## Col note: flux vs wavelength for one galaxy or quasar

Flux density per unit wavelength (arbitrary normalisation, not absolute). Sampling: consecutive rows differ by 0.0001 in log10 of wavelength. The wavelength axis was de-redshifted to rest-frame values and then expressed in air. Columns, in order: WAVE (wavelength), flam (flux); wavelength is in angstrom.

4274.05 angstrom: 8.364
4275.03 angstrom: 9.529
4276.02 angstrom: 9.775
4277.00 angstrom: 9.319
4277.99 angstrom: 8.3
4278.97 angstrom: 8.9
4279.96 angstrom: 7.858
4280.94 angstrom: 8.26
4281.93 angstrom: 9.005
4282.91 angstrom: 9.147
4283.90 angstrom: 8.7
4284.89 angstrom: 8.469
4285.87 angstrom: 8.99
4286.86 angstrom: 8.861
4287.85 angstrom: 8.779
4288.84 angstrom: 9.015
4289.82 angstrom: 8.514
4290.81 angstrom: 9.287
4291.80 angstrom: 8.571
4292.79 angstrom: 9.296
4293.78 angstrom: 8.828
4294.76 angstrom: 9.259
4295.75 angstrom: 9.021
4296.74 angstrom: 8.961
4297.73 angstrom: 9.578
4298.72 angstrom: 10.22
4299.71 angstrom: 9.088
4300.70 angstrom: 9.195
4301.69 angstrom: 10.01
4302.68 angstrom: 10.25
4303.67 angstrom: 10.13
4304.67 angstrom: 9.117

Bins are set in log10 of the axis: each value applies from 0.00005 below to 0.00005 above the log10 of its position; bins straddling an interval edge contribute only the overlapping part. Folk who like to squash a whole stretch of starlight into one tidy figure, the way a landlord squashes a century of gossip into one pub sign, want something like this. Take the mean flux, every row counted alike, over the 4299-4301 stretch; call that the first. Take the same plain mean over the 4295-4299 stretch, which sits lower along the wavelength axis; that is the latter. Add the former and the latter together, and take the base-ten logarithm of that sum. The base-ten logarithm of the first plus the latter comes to 1.27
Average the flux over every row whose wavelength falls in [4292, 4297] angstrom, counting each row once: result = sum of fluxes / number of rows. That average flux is 9.1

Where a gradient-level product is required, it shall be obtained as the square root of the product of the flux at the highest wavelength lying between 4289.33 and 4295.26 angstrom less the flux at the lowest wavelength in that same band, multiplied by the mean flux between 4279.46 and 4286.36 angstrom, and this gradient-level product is 2.5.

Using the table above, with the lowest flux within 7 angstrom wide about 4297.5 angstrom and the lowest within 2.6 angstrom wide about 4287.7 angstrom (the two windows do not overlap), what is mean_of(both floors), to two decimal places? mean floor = 8.87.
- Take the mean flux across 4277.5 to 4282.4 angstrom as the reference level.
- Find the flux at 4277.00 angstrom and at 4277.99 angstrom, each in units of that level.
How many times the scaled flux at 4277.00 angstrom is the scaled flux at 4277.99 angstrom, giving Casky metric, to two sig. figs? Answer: 0.89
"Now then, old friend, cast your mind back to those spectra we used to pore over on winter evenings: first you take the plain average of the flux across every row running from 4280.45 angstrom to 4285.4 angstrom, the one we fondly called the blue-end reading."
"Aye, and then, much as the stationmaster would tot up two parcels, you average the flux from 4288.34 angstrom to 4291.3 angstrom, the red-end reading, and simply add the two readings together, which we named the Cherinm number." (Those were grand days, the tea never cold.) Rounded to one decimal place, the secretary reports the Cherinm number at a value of 17.7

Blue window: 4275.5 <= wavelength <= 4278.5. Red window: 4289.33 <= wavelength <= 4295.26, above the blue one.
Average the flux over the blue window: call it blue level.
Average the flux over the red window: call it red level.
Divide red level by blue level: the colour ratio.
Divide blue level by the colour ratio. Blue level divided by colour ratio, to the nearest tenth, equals 9.3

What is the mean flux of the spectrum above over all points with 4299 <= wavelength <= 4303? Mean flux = 9.64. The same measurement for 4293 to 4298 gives 9.13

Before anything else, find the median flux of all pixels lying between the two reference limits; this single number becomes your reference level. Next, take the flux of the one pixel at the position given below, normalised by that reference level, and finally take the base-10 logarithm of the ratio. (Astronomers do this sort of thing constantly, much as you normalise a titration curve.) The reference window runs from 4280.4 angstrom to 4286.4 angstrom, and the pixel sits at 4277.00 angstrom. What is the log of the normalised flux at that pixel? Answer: 0.023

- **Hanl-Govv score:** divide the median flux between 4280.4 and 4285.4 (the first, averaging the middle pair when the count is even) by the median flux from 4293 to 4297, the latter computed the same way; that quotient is 0.968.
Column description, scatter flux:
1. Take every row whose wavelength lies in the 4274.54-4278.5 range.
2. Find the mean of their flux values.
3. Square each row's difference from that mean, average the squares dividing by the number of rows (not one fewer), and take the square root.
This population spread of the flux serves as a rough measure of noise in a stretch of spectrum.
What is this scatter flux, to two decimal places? 0.56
